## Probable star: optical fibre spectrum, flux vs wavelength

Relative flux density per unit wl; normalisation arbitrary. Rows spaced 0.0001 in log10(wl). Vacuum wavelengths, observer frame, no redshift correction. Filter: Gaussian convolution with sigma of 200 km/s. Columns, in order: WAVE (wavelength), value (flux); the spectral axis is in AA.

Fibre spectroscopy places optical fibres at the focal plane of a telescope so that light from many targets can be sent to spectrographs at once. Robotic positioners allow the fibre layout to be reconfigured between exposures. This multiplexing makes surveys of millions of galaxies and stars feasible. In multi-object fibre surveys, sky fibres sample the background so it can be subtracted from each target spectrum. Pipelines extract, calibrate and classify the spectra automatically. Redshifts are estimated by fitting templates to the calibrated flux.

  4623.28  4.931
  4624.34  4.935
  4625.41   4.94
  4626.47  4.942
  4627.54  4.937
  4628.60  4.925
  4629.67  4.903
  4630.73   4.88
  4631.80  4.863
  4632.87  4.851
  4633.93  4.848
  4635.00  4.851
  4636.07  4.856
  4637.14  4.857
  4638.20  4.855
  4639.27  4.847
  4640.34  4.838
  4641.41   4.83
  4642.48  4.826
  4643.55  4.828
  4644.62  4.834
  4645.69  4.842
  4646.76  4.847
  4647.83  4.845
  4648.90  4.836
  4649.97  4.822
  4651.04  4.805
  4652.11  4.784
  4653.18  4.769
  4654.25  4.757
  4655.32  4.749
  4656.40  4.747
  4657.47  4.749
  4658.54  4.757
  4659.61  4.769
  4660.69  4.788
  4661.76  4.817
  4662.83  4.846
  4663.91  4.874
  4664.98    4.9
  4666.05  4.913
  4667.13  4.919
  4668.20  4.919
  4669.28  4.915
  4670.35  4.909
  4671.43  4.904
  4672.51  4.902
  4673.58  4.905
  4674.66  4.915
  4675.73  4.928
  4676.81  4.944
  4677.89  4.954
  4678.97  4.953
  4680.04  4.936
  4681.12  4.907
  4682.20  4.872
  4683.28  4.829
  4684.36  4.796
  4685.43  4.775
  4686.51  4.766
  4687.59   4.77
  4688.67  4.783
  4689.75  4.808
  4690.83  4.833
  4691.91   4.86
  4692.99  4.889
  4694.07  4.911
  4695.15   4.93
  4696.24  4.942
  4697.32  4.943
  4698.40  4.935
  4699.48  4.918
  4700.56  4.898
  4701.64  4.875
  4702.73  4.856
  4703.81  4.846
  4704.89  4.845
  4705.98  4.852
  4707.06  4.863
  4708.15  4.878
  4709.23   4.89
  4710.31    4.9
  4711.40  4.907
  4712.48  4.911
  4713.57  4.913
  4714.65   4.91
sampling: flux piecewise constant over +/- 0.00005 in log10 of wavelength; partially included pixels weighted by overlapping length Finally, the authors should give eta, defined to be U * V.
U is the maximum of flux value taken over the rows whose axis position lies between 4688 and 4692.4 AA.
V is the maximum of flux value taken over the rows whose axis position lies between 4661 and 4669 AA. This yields 23.9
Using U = 4.86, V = 4.919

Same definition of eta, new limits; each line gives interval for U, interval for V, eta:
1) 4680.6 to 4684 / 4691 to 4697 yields 24.3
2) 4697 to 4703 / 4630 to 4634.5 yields 24.1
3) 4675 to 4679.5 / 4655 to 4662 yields 23.9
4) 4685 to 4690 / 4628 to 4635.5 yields 23.7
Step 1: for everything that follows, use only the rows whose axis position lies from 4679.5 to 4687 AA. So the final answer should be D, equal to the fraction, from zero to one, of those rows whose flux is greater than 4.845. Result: 0.4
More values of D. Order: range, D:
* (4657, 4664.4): 0.3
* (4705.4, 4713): 1.0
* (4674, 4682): 1.0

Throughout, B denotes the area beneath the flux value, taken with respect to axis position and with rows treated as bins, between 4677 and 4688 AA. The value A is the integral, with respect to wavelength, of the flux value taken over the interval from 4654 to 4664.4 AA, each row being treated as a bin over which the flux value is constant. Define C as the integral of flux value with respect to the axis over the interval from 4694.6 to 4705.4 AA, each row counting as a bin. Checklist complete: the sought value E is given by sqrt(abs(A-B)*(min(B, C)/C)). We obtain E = 1.9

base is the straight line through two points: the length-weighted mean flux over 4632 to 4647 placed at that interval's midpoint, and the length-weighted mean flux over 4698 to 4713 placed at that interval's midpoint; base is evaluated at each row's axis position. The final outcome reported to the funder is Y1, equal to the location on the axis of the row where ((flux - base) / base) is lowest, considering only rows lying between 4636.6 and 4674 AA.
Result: 4656.40 AA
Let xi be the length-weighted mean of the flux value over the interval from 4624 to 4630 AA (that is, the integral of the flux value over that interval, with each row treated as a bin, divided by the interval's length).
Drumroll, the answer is 4.93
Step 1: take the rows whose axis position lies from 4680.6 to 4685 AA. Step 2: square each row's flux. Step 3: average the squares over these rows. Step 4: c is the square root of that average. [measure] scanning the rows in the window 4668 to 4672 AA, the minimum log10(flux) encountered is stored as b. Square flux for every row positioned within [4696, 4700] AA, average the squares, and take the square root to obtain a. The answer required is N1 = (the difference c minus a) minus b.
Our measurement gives -0.774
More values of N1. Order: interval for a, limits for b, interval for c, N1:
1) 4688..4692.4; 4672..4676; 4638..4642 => -0.669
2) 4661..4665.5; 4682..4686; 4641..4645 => -0.709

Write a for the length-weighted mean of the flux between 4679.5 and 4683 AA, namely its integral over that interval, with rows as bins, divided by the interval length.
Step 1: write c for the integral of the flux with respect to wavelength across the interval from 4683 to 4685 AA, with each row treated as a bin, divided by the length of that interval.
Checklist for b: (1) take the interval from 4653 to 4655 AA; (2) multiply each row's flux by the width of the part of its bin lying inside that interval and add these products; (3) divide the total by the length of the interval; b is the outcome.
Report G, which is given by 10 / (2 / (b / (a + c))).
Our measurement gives 2.45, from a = 4.902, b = 4.77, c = 4.83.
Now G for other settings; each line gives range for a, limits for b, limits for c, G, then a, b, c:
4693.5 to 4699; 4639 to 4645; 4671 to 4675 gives 2.46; 4.930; 4.83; 4.90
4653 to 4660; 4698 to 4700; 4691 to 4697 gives 2.55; 4.758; 4.93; 4.90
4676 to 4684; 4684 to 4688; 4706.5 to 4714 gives 2.44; 4.906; 4.78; 4.89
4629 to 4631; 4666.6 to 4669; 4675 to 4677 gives 2.50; 4.900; 4.92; 4.94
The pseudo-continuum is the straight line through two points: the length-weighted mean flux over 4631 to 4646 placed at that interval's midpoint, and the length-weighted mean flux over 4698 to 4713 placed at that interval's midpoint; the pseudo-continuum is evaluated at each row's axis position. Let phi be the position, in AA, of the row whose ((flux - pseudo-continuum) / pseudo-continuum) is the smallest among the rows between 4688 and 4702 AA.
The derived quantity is 4688.67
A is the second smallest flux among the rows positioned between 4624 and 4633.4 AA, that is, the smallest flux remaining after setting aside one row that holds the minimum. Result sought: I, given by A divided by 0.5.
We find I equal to 9.73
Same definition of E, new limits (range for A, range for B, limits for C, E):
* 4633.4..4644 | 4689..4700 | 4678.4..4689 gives 1.6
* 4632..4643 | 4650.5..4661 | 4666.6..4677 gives 1.8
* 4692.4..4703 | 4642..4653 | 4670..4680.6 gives 1.0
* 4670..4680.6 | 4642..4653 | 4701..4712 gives 0.9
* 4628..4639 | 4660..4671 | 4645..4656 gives 0.3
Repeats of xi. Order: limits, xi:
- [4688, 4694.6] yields 4.85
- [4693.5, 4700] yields 4.93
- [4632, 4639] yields 4.85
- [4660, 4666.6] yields 4.85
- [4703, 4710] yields 4.87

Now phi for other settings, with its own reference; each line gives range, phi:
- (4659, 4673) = 4659.61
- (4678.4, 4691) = 4686.51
